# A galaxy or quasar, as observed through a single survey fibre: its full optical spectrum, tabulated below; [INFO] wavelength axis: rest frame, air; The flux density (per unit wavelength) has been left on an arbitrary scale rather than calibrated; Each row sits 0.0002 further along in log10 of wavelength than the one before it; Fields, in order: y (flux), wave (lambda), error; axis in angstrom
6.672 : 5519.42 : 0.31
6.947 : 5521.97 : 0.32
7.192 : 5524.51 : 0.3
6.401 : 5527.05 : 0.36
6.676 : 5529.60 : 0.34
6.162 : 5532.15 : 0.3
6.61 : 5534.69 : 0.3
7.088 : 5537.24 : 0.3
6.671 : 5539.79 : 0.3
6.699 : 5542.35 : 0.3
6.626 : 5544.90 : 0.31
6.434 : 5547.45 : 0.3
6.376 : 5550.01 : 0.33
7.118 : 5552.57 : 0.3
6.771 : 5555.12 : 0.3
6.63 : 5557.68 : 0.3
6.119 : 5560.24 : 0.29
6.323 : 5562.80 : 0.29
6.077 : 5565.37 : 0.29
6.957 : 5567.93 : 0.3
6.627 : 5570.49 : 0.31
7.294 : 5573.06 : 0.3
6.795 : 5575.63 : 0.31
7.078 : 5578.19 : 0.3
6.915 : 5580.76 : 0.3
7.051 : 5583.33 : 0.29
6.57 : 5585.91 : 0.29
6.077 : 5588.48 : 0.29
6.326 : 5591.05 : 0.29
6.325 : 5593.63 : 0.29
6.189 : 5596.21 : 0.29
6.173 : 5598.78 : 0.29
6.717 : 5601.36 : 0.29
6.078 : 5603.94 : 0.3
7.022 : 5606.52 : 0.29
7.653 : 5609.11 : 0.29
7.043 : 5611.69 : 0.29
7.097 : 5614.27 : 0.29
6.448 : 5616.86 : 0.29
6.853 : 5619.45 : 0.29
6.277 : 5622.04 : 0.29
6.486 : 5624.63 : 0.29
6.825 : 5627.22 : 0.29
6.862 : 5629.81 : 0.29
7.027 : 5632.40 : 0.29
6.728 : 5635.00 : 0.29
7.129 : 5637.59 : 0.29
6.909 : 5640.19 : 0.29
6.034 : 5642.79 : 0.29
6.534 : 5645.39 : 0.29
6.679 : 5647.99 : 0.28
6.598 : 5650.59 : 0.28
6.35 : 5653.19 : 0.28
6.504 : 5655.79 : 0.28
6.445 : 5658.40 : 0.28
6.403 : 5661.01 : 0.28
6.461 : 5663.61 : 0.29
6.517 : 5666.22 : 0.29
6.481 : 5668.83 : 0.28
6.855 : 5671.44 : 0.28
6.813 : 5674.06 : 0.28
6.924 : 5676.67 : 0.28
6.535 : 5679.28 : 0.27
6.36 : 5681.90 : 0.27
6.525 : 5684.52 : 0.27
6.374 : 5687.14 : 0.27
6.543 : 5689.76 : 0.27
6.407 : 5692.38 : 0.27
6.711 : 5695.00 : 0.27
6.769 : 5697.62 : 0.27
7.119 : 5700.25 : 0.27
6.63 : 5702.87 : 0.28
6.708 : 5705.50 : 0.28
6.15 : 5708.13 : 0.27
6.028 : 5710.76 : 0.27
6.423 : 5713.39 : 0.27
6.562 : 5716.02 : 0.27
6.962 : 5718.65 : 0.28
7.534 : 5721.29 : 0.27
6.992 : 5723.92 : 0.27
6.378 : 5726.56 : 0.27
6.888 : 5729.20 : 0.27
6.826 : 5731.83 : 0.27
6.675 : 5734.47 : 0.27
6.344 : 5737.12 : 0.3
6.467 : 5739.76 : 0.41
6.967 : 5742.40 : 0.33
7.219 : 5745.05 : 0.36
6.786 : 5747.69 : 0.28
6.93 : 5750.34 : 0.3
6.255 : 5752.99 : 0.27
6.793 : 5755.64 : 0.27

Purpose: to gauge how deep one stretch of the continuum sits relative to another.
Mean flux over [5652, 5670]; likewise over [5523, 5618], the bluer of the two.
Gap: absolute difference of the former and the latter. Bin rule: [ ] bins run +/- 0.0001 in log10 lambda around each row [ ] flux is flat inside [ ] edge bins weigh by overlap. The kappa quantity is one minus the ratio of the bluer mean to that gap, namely -31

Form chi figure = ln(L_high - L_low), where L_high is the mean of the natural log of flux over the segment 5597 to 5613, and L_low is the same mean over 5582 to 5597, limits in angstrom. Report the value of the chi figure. -3.0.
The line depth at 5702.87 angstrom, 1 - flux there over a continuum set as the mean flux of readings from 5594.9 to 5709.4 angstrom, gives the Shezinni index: 0.00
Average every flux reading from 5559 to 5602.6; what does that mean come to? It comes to 6.57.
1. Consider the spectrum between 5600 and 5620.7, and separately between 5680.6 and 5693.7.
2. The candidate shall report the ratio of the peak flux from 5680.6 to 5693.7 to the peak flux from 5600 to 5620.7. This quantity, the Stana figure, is 0.85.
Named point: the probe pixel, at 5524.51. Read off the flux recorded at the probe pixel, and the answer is 7.192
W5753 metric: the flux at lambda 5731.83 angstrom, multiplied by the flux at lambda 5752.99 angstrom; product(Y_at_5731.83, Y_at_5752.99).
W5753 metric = 42.7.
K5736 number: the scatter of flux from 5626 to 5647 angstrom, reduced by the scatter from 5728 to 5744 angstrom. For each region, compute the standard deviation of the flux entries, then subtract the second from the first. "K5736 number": 0.10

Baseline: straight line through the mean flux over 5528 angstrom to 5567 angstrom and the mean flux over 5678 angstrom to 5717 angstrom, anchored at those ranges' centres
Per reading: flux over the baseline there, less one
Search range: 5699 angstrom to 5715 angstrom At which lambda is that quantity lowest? 5710.76 angstrom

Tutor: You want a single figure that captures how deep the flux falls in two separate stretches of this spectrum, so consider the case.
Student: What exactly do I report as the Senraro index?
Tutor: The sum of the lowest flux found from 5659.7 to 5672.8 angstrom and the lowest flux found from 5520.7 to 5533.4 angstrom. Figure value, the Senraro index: 12.6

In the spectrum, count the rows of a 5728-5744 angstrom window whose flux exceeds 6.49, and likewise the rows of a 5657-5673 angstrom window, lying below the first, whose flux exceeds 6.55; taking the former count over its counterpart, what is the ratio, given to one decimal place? 4.0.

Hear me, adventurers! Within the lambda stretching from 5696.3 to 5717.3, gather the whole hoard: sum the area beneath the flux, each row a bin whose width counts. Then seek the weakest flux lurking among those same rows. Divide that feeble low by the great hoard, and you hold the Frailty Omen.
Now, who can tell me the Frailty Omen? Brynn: 0.0438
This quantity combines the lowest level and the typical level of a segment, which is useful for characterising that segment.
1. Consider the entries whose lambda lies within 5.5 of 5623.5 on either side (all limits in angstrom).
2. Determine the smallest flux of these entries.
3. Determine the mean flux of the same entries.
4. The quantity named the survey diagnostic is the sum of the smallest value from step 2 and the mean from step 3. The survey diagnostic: 12.9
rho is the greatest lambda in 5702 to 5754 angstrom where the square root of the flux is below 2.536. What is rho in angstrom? 5752.99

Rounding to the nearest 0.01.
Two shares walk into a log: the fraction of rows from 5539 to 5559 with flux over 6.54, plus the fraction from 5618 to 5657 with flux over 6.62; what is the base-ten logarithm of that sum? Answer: 0.11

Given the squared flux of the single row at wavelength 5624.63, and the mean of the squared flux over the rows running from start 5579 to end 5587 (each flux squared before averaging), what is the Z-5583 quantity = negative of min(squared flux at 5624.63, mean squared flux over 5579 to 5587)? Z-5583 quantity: -42.1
